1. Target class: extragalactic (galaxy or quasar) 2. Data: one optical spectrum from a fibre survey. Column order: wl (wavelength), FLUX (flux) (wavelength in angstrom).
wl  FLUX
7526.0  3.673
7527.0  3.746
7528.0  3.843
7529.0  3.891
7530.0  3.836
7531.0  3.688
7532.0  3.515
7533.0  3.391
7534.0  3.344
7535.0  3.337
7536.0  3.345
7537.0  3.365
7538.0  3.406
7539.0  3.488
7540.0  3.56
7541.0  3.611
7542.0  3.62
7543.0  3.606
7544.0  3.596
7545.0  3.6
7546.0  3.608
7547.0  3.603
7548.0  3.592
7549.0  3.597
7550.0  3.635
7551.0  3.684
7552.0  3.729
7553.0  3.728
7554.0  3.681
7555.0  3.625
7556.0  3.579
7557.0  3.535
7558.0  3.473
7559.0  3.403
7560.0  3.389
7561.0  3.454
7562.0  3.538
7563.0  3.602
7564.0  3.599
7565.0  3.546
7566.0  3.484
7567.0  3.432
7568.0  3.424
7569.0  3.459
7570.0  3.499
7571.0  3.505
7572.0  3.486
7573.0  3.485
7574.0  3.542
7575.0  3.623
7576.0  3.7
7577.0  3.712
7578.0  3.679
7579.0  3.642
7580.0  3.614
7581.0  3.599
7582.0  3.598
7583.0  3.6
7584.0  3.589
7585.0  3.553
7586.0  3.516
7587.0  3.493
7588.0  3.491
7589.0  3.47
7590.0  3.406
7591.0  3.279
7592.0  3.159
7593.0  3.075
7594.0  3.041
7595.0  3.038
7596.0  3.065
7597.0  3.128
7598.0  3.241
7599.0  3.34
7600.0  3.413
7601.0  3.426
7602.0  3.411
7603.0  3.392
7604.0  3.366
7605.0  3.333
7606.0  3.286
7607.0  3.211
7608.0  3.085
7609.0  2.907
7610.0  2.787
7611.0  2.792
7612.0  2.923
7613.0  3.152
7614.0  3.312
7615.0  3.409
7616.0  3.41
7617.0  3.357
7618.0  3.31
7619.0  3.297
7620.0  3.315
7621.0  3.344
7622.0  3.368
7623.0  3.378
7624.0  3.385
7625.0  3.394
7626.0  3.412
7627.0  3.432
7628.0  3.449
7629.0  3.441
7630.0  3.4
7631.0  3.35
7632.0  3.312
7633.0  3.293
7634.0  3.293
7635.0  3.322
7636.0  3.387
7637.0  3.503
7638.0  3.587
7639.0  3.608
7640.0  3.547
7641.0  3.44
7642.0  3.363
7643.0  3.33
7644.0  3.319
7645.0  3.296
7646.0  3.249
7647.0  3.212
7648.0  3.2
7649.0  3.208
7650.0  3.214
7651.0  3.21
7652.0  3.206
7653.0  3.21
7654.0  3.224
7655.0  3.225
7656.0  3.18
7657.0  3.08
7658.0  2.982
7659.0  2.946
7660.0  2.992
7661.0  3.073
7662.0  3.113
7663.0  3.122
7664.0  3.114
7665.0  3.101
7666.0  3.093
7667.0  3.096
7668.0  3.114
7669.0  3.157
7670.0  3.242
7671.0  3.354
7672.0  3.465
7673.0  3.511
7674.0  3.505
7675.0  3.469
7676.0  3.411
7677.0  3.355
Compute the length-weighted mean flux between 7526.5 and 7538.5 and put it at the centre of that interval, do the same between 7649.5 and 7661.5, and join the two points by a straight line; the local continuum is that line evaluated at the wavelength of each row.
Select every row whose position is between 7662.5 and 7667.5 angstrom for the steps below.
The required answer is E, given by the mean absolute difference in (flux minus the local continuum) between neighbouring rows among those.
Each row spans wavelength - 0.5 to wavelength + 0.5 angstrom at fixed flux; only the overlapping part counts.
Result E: 0.01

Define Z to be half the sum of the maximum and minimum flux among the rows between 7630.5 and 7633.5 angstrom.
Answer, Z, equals 3.32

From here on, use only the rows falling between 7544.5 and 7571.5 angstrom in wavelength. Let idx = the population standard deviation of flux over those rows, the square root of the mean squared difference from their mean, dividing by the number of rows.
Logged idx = 0.09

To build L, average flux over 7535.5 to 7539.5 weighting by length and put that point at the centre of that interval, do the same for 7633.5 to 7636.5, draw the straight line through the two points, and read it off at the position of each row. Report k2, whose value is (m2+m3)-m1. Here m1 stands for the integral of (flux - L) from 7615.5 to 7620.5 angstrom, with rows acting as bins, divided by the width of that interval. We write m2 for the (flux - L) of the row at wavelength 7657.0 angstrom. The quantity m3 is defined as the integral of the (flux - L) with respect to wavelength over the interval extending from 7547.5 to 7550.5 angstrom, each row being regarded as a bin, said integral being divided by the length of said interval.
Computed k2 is 0.0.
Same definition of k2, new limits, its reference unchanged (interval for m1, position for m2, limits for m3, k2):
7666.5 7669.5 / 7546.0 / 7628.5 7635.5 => 0.4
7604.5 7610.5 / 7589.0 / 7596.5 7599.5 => 0.2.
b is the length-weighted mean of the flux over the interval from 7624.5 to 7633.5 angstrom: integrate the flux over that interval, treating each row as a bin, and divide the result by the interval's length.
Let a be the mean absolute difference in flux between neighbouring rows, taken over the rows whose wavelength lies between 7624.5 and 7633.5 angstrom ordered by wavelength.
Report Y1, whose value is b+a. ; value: 3.41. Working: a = 0.026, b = 3.39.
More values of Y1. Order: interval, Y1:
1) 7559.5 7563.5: 3.57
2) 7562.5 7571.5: 3.54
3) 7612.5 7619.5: 3.38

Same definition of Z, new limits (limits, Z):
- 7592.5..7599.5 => 3.19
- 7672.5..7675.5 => 3.49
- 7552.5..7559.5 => 3.57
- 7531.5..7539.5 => 3.43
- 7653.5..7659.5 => 3.09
